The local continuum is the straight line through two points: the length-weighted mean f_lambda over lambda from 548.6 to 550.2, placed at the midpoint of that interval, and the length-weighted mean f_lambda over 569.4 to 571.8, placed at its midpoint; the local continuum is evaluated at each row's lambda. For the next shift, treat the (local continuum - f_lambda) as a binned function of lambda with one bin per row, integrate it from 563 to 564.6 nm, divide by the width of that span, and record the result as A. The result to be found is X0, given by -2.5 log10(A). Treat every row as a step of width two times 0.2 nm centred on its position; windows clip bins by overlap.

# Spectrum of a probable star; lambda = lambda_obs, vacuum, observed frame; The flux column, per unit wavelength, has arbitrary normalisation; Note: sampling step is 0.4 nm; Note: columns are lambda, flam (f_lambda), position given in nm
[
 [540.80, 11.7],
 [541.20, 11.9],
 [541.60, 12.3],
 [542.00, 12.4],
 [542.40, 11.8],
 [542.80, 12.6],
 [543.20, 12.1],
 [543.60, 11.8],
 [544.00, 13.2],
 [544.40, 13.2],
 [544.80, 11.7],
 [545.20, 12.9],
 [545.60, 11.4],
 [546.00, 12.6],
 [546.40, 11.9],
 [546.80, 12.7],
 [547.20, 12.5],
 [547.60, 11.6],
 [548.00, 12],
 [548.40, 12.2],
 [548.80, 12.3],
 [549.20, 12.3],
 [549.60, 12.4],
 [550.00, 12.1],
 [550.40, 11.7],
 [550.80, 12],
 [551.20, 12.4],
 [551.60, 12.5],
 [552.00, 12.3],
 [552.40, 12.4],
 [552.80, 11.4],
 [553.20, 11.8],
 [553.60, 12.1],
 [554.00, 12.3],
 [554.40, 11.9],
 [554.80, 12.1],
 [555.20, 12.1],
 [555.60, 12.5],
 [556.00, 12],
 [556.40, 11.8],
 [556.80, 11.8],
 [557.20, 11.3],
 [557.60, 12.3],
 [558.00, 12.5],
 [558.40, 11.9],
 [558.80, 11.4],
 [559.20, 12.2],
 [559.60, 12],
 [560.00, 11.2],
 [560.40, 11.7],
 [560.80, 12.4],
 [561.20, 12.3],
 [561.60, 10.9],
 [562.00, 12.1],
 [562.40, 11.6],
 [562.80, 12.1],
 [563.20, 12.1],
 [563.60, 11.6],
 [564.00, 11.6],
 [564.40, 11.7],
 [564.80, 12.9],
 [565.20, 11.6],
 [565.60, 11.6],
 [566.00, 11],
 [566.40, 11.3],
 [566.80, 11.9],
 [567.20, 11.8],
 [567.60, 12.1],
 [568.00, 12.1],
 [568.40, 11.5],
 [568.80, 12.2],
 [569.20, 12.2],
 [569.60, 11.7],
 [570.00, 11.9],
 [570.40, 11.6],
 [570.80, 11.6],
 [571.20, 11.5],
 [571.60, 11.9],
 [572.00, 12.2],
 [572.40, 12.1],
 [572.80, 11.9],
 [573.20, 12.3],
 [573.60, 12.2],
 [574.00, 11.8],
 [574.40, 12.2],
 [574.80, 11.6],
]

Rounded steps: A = 0.13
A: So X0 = 2.2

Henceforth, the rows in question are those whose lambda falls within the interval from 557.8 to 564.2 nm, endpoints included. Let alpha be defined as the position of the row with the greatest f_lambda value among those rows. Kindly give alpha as 558.00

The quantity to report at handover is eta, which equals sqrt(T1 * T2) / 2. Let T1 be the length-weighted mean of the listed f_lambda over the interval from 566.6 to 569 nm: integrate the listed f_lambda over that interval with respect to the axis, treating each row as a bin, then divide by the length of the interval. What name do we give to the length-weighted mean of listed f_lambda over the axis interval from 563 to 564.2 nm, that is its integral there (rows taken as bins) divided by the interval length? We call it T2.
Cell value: 5.92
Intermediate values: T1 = 11.9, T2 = 11.8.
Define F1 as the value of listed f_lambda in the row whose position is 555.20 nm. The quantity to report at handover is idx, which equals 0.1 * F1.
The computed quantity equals 1.21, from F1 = 12.1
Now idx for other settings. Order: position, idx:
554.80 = 1.21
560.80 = 1.24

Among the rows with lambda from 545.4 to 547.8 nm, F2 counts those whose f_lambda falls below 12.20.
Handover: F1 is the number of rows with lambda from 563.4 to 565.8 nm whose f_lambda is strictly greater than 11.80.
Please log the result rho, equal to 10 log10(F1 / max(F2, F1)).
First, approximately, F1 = 1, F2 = 3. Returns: -4.8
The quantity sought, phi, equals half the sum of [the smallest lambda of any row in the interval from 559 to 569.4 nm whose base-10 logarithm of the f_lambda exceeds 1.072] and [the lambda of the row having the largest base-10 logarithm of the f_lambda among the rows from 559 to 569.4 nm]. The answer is 562.00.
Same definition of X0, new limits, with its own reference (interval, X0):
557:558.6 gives 3.3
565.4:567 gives 1.1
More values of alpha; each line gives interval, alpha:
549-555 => 551.60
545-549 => 545.20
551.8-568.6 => 564.80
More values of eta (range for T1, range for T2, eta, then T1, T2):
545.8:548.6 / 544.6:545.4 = 6.13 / 12.2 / 12.3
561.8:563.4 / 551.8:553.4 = 5.99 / 12.0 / 12.0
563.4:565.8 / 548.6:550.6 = 6.00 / 11.8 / 12.2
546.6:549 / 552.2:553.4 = 6.02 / 12.2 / 11.9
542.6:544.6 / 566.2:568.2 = 6.10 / 12.6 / 11.8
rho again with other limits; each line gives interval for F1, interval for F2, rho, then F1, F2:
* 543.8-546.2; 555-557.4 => -1.0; 4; 5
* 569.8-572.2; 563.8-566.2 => -2.2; 3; 5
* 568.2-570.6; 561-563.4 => -2.2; 3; 5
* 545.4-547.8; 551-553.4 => 0.0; 4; 2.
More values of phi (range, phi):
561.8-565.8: 563.40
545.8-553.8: 546.40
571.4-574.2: 572.40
